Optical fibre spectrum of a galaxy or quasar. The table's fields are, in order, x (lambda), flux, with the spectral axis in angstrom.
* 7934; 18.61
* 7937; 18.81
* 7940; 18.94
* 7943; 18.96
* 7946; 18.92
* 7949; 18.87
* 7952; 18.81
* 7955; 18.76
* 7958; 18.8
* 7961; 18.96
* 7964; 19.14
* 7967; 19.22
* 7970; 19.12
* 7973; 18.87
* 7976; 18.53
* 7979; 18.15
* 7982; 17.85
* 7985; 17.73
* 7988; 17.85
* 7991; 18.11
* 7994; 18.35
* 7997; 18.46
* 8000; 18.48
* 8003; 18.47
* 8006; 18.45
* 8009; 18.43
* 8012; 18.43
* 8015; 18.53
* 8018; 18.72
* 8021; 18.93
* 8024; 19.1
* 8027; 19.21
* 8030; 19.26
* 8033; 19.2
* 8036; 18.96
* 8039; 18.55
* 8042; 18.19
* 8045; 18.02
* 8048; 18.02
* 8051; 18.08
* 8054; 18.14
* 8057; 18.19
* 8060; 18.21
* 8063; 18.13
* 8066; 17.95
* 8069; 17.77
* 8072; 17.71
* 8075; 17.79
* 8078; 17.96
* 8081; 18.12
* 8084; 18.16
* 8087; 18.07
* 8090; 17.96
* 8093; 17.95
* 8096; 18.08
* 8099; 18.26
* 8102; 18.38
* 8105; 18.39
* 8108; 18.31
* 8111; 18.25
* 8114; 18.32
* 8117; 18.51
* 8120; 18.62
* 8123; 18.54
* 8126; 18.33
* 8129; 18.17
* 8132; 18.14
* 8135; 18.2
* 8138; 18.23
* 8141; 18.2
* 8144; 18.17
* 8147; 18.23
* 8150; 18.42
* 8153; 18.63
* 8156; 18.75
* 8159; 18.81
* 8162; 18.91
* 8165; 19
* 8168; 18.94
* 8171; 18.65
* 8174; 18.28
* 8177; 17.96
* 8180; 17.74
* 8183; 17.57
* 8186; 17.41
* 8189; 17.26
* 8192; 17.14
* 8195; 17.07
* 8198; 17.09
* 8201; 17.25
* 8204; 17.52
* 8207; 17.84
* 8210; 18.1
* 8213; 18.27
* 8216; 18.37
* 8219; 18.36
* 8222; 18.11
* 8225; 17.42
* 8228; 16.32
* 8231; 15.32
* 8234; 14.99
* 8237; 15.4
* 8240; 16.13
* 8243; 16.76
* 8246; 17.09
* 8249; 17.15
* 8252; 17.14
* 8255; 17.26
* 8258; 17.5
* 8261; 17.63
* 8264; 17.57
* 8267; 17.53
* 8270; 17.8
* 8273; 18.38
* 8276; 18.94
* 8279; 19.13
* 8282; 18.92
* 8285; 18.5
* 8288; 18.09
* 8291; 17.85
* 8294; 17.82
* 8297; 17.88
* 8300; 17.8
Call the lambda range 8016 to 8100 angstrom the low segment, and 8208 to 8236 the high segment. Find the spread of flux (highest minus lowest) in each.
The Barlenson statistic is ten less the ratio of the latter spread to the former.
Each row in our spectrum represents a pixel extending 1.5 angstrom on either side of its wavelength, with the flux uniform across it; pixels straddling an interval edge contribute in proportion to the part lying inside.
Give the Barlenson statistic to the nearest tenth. 7.8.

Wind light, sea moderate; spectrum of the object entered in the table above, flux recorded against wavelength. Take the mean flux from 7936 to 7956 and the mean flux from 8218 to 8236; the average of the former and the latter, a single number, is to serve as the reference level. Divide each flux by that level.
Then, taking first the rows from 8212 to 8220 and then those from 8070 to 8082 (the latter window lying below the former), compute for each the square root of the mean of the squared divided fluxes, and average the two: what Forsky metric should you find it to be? 1.02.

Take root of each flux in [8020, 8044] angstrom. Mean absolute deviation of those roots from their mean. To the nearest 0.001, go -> 0.032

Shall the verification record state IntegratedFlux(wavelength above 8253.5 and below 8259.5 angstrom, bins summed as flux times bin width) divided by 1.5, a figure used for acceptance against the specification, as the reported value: 70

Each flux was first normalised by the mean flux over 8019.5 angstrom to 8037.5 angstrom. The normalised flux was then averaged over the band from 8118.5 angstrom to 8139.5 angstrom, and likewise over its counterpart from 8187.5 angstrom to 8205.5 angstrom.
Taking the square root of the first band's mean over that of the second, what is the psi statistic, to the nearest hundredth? 1.03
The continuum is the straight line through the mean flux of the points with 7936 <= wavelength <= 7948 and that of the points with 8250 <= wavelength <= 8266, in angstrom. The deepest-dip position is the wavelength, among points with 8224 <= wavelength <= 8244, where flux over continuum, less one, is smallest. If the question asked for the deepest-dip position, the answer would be 8234 angstrom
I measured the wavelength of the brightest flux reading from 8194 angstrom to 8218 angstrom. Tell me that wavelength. 8216 angstrom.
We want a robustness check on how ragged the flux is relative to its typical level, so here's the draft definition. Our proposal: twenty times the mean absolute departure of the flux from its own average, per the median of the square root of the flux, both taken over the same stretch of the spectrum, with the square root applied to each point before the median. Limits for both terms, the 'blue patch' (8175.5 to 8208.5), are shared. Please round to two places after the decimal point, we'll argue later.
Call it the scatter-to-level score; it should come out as 1.24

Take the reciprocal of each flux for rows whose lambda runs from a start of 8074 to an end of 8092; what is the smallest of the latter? 0.055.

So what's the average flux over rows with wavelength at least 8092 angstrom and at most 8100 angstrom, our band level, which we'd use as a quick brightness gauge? 18.1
